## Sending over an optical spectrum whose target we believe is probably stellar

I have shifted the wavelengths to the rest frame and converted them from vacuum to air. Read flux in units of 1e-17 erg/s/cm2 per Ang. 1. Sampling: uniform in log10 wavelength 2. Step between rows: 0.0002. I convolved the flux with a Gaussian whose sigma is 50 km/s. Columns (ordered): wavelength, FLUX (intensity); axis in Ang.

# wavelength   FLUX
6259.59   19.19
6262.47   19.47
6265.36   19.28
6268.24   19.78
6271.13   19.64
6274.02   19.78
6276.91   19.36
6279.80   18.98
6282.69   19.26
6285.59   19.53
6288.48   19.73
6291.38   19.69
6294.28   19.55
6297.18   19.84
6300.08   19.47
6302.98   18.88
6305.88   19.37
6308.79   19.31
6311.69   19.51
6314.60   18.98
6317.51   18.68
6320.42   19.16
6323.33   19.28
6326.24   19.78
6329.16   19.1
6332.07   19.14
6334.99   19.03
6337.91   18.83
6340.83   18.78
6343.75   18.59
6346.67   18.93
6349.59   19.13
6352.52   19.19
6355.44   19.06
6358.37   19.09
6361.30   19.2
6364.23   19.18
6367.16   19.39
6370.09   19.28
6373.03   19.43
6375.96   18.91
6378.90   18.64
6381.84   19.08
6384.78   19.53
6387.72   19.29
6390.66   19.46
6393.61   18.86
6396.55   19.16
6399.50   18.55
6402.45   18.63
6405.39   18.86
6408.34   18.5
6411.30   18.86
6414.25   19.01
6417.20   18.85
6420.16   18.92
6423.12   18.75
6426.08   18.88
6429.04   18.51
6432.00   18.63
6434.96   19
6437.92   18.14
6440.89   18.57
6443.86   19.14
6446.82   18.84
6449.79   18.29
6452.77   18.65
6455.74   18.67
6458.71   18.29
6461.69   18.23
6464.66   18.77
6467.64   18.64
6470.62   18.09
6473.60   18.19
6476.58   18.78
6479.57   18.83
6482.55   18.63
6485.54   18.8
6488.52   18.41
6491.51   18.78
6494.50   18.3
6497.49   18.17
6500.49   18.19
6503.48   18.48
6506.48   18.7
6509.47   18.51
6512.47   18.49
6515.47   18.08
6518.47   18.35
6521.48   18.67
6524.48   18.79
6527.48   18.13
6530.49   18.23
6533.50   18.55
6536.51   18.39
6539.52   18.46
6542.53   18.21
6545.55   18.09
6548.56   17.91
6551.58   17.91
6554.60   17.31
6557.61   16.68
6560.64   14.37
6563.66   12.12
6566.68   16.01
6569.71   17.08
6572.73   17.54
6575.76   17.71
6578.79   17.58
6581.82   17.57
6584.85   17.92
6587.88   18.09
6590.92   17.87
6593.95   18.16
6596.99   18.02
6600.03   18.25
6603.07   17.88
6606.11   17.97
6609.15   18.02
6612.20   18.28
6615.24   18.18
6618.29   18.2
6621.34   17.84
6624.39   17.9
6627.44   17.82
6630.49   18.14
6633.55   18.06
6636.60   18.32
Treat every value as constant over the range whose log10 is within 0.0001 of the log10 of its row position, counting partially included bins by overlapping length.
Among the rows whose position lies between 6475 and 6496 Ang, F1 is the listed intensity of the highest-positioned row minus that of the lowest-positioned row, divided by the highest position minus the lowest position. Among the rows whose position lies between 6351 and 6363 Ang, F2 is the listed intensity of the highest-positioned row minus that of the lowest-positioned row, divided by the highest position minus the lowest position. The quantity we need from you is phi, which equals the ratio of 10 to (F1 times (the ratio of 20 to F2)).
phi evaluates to -0.02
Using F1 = -0.03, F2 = 0.001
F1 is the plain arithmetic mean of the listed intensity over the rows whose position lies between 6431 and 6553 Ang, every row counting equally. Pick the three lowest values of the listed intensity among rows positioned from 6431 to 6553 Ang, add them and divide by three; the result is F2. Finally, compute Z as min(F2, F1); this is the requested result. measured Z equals 18.0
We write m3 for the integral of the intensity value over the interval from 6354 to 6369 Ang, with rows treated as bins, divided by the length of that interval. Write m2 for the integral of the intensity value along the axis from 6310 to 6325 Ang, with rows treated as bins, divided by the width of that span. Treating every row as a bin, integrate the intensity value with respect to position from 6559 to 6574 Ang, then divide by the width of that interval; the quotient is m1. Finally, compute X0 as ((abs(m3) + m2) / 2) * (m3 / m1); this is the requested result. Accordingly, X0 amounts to 23.9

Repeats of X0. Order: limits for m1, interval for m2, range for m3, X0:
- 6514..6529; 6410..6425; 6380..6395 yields 19.9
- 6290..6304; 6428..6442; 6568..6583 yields 16.1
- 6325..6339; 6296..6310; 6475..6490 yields 18.6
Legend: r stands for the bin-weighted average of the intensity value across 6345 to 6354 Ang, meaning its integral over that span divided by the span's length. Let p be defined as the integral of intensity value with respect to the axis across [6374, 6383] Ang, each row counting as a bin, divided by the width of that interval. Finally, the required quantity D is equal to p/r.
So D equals 0.99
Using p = 18.9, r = 19.1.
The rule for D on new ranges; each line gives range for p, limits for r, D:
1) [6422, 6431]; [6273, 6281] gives 0.97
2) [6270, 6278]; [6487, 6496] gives 1.06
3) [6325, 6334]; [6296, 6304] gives 0.99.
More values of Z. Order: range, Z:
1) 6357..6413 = 18.6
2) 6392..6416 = 18.6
